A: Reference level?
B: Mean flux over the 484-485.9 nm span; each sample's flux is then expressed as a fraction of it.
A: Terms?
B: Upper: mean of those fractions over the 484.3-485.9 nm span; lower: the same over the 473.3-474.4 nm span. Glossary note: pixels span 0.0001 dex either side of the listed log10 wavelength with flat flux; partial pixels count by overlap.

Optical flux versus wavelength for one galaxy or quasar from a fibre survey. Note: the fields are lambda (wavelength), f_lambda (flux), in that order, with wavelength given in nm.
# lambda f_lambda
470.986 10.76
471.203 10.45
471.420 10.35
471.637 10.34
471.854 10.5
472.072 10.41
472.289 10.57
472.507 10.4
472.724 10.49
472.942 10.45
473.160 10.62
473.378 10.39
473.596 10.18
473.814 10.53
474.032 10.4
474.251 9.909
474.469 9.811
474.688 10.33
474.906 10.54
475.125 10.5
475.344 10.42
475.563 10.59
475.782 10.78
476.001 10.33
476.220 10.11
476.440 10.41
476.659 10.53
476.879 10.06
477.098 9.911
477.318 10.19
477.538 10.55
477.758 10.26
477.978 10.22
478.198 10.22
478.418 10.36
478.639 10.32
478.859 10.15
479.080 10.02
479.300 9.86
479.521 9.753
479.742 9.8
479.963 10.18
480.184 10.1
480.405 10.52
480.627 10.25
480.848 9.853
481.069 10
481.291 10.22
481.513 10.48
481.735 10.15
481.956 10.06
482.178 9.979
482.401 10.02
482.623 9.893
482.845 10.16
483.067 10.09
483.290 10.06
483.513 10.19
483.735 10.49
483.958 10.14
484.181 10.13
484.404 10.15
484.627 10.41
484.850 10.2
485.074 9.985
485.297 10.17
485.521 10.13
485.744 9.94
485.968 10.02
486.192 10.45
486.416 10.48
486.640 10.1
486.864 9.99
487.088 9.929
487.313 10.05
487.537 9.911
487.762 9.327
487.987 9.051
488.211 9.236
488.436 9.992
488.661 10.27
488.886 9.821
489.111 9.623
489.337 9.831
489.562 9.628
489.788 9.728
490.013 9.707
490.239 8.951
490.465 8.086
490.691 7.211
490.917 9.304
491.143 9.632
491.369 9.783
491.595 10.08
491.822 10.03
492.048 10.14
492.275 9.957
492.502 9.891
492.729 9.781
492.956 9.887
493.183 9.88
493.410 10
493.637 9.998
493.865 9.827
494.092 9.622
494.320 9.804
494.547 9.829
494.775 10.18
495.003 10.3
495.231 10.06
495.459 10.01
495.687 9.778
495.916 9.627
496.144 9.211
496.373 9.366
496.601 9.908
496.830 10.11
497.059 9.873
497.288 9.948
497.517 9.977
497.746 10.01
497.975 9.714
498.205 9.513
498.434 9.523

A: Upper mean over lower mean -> 0.99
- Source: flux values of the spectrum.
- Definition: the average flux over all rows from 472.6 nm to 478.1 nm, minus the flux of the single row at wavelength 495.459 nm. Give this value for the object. 0.3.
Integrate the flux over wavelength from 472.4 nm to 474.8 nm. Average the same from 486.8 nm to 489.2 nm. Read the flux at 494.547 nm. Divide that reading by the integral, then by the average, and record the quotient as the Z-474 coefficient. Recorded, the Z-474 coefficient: 0.0407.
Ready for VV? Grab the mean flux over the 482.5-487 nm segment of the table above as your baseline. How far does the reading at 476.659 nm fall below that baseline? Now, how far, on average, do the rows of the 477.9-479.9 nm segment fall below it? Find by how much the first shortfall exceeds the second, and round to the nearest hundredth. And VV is -0.45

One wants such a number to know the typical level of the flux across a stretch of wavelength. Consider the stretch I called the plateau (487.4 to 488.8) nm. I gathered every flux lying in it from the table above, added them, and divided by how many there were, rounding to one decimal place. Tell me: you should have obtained 9.6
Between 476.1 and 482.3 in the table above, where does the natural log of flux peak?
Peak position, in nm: 477.538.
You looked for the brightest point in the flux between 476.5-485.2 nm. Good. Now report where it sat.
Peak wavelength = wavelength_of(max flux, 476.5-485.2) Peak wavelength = 477.538 nm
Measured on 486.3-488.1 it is 486.416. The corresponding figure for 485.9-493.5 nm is 486.416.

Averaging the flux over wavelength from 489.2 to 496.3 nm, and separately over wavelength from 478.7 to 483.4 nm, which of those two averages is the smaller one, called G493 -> 9.7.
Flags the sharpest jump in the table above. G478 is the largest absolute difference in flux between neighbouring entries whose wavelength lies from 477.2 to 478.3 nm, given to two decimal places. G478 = 0.36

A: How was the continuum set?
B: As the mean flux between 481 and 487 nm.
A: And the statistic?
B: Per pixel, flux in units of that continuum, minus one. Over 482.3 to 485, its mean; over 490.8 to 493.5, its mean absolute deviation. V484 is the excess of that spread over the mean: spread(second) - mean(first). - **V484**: 0.01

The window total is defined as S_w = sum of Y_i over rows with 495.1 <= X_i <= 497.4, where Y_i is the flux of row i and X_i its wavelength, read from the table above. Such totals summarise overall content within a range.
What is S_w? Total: 98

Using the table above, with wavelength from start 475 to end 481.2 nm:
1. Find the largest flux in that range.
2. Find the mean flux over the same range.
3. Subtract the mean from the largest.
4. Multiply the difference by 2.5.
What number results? 1.4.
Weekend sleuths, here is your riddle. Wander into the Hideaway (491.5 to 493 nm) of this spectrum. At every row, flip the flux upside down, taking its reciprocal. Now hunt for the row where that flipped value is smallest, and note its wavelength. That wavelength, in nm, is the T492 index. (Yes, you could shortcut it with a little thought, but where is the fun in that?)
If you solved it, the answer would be 492.048 nm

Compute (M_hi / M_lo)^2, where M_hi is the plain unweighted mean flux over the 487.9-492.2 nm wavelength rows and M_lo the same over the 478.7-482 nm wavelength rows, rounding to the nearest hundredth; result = 0.88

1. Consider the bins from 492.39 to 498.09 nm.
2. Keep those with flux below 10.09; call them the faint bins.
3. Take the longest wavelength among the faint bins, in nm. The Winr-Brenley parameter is 497.975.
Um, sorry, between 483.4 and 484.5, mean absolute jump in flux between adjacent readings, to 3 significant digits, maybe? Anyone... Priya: 0.170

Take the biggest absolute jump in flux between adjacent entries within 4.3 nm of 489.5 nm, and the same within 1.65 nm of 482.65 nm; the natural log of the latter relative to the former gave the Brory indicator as -1.8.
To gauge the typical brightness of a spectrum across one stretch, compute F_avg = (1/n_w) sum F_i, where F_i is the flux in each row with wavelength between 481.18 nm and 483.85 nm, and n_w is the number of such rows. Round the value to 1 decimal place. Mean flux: 10.1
